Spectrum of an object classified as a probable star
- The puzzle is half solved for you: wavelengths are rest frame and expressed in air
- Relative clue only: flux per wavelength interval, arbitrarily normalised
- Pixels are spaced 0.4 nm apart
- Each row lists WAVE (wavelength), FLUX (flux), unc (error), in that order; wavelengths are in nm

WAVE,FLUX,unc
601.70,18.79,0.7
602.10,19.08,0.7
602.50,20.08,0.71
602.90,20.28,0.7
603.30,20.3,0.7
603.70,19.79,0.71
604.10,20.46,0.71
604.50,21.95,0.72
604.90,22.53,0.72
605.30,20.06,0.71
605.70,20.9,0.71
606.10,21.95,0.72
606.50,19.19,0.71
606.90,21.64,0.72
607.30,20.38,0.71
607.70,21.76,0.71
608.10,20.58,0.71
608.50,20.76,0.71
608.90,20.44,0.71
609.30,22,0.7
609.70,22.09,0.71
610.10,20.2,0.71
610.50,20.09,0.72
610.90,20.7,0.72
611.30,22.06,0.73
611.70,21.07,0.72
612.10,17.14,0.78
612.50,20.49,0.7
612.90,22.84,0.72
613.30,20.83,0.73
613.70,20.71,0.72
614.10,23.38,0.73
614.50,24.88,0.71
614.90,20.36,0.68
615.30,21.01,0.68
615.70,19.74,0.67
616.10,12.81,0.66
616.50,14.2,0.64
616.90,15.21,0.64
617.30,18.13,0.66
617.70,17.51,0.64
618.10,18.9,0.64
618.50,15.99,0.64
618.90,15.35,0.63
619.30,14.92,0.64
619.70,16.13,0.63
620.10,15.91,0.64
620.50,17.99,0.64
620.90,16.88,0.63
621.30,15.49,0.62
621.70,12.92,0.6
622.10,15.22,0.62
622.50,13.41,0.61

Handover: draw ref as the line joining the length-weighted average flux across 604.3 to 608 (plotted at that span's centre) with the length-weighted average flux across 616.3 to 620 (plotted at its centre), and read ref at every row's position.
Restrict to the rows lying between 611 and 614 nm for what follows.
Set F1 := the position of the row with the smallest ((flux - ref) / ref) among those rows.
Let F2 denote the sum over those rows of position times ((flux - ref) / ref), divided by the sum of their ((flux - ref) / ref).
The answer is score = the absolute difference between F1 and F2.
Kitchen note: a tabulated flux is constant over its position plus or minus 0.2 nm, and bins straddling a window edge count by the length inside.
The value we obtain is 0.57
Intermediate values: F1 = 612.10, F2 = 612.67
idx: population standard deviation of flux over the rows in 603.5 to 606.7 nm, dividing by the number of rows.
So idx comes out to 1.11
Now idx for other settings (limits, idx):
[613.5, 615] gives 1.88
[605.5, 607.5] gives 0.98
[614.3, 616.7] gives 4.13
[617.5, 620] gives 1.35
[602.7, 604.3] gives 0.25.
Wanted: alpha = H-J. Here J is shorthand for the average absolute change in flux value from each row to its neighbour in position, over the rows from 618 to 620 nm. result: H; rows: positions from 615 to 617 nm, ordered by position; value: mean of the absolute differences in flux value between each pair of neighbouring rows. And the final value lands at 1.35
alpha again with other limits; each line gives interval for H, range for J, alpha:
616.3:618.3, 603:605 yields 0.67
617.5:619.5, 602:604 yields 0.91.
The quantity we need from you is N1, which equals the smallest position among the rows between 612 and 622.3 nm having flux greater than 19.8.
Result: 612.50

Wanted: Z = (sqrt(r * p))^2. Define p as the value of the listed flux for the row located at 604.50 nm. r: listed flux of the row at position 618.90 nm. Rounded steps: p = 21.95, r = 15.35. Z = 337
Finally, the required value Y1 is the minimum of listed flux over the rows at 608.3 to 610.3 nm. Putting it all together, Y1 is 20.2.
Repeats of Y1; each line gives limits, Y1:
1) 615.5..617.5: 12.81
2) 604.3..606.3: 20.06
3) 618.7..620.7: 14.92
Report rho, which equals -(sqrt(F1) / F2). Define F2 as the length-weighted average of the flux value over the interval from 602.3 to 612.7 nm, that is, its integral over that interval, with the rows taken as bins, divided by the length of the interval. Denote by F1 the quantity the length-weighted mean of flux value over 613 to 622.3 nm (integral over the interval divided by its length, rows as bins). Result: -0.20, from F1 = 18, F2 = 20.7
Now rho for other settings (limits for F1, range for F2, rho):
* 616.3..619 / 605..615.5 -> -0.19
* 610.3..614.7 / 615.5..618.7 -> -0.28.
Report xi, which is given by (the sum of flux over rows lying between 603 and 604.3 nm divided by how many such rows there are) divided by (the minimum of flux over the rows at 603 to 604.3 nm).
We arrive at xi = 1.02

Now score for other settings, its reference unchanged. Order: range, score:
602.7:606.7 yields 0.35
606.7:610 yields 1.58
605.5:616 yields 6.64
